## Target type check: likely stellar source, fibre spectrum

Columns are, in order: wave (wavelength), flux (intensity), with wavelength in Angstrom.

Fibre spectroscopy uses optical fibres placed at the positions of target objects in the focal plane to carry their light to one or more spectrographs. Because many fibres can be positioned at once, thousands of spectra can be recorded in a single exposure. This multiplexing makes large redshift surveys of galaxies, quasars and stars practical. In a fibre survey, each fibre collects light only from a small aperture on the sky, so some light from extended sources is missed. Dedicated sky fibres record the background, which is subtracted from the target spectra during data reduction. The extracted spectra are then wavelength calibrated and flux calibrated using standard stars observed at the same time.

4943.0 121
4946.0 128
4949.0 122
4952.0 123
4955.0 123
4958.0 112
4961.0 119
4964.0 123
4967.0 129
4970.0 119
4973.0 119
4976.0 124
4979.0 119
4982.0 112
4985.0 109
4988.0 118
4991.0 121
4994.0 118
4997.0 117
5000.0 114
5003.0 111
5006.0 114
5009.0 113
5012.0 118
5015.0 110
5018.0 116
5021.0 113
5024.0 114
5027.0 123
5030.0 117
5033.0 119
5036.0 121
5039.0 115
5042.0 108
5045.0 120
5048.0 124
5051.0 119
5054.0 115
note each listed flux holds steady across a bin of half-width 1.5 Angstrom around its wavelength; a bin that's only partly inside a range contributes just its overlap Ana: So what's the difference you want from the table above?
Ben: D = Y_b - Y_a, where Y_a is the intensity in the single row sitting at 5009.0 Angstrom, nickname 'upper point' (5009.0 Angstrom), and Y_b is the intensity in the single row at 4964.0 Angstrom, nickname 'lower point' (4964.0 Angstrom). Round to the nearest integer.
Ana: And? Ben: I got 10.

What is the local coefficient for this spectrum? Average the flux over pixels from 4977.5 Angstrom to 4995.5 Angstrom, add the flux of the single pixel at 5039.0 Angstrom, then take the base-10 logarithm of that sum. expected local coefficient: 2.36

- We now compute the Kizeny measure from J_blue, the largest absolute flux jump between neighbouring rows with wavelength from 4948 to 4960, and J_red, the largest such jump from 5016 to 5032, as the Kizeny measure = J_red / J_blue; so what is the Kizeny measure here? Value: 0.82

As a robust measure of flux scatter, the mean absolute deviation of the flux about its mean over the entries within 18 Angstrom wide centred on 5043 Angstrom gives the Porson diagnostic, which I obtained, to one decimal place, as 4.2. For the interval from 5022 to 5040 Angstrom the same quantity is 2.8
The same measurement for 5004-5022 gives 2.0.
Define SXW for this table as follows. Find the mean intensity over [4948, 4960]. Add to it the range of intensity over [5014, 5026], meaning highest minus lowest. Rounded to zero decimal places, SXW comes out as 126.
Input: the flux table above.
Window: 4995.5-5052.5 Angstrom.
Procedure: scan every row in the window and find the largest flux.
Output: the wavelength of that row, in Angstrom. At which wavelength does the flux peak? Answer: 5048.0 Angstrom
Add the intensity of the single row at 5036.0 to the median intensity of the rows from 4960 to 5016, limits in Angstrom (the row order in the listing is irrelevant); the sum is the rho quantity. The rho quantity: 239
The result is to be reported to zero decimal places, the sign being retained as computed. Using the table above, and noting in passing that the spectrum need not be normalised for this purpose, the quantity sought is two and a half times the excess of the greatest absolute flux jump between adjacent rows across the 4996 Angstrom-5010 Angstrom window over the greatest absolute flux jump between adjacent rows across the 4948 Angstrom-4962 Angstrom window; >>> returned -20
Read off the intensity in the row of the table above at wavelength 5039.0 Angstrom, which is 115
